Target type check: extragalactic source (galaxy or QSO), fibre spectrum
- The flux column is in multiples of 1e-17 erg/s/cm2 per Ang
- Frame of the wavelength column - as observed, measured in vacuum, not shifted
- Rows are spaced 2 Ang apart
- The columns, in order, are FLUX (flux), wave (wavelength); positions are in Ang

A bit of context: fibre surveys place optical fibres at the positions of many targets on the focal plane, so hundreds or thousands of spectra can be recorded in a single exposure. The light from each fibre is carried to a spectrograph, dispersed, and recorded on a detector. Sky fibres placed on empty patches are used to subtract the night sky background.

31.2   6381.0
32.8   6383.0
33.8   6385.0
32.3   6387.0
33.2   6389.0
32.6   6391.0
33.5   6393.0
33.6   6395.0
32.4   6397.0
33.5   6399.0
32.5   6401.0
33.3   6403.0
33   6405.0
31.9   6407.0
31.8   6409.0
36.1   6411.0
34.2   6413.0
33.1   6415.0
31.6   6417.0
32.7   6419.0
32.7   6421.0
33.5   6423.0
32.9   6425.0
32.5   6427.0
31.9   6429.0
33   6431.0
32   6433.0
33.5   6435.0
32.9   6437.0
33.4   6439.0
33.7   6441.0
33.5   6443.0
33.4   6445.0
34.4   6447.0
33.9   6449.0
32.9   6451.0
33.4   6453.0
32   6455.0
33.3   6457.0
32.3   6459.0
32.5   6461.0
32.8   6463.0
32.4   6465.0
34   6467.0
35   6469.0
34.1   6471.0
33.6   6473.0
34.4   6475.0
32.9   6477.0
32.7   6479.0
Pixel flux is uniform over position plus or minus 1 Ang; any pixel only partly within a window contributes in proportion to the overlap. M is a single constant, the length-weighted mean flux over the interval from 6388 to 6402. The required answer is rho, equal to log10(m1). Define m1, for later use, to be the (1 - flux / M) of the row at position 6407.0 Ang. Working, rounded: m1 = 0.035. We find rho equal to -1.46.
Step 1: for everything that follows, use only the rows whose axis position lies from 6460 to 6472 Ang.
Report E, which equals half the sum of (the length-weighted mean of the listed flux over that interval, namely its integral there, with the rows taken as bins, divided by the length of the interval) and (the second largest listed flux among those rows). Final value 33.78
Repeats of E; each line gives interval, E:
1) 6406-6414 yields 33.85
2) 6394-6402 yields 33.25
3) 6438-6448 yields 33.69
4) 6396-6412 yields 33.28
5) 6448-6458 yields 33.25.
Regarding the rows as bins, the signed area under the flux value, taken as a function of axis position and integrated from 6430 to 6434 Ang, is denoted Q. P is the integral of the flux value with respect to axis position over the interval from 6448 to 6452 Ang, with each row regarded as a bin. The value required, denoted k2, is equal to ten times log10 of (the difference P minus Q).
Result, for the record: 5.6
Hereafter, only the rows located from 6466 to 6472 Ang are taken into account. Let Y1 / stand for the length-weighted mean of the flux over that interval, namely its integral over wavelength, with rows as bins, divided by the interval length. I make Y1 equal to 34.4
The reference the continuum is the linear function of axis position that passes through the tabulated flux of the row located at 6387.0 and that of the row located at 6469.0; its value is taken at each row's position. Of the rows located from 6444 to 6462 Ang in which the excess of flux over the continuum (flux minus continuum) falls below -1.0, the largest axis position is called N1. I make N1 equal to 6461.0 Ang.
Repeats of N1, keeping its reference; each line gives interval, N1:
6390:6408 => 6407.0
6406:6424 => 6417.0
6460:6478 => 6477.0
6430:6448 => 6437.0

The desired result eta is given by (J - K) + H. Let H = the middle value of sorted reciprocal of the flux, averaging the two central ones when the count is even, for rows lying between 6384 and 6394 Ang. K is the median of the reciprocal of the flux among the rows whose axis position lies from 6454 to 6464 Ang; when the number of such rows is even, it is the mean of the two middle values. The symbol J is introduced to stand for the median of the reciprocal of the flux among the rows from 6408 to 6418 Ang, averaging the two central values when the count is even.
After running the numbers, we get 0.0296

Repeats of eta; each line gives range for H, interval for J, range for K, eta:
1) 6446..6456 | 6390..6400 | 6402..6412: 0.0295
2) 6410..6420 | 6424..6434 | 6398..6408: 0.0307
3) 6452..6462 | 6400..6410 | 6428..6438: 0.0311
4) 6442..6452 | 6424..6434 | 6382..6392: 0.0301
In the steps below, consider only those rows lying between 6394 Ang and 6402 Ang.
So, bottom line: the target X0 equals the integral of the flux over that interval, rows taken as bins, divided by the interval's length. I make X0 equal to 33.0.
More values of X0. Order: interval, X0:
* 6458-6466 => 32.5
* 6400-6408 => 32.7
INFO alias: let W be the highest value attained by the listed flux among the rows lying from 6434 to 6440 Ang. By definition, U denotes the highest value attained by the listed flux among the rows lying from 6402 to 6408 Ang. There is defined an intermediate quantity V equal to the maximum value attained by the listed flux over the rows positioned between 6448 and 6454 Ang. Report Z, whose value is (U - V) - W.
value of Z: -34.1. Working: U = 33.3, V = 33.9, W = 33.5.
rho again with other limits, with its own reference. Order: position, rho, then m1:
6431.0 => -2.89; 0.001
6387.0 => -1.65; 0.022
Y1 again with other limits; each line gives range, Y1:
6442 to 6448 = 33.8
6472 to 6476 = 34.0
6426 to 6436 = 32.6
